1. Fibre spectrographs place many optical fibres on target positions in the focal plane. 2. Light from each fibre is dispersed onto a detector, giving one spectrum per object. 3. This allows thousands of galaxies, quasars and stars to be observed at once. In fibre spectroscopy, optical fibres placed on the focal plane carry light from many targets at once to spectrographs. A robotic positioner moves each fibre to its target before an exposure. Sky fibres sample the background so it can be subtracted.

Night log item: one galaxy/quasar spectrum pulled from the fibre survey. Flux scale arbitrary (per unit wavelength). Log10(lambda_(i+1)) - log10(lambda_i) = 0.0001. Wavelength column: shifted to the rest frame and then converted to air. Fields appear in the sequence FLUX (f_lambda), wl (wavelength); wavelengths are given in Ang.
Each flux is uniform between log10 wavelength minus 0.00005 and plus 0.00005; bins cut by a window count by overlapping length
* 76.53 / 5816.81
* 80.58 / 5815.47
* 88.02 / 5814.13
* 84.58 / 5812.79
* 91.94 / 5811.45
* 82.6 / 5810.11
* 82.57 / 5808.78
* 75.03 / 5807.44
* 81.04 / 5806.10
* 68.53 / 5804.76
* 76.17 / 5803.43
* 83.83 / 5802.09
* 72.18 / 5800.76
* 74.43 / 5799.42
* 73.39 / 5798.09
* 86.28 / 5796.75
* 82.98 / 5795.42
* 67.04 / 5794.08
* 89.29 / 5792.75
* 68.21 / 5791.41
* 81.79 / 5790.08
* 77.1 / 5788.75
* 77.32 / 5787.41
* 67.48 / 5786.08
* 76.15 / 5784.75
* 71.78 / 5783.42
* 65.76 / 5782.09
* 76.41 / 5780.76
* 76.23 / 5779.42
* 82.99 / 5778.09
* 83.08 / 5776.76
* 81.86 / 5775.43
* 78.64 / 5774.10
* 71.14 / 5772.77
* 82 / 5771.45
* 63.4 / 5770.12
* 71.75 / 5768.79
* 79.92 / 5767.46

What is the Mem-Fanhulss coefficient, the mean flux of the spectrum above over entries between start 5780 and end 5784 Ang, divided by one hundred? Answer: 0.713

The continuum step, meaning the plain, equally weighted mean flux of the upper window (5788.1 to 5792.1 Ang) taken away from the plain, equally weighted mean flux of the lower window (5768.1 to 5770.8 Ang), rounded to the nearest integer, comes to -8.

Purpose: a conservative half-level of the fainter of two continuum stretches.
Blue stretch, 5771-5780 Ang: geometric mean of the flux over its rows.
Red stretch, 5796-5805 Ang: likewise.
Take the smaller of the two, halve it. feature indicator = 38.1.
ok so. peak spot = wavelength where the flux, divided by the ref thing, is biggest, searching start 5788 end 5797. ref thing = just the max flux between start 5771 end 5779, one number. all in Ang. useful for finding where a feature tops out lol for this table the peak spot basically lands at 5792.75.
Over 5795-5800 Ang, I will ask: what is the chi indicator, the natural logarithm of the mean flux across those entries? 4.37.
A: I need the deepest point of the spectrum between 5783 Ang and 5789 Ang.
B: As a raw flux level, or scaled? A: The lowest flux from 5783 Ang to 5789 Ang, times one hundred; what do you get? 6748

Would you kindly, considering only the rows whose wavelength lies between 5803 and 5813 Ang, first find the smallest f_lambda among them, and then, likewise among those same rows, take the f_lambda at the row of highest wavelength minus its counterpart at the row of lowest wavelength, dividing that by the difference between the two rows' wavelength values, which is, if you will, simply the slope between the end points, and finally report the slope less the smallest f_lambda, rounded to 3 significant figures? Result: -67.6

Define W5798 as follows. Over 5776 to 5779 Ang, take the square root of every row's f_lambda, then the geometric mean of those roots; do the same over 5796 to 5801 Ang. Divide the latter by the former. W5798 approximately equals 0.96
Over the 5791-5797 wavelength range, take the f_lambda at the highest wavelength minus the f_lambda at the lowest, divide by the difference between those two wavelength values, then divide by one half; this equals 7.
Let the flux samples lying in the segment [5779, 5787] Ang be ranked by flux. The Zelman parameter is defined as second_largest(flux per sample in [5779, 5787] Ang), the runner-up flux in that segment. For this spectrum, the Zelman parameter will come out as 76.23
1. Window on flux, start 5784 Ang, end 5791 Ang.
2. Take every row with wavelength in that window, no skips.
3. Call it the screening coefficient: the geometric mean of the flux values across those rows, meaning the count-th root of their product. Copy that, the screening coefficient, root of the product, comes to 76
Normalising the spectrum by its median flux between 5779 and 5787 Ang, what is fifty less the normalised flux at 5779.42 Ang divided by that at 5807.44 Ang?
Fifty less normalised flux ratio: 49.0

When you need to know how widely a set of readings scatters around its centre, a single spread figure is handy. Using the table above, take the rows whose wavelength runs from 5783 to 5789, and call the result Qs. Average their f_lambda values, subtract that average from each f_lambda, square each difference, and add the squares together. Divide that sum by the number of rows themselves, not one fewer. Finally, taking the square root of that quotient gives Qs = 3.8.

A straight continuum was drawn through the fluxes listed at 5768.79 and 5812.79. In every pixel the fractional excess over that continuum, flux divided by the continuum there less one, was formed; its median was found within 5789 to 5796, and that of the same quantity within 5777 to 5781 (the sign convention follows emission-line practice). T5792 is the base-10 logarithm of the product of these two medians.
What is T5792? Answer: -3.09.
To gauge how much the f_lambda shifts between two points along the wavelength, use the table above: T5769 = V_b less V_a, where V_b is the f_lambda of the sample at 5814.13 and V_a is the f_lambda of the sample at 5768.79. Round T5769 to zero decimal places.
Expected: 16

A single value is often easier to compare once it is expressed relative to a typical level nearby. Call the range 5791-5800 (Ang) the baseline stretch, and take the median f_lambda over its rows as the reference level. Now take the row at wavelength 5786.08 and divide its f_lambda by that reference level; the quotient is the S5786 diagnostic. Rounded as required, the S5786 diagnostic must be 0.91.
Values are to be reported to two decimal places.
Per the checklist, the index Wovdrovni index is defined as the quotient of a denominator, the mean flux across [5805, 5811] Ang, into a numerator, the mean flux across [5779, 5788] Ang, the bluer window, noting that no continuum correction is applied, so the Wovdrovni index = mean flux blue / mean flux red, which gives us 0.91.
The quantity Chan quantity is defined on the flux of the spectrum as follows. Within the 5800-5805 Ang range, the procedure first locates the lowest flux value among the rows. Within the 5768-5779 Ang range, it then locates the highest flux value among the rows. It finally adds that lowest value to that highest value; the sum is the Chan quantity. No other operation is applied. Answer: 152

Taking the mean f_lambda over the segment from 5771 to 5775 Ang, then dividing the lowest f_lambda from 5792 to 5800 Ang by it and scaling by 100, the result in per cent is 87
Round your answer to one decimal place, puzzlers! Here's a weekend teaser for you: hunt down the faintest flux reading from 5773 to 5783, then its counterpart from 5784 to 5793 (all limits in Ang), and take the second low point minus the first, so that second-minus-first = 1.7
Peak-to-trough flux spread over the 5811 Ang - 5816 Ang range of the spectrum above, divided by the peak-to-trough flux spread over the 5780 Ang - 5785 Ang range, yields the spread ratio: 1.1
